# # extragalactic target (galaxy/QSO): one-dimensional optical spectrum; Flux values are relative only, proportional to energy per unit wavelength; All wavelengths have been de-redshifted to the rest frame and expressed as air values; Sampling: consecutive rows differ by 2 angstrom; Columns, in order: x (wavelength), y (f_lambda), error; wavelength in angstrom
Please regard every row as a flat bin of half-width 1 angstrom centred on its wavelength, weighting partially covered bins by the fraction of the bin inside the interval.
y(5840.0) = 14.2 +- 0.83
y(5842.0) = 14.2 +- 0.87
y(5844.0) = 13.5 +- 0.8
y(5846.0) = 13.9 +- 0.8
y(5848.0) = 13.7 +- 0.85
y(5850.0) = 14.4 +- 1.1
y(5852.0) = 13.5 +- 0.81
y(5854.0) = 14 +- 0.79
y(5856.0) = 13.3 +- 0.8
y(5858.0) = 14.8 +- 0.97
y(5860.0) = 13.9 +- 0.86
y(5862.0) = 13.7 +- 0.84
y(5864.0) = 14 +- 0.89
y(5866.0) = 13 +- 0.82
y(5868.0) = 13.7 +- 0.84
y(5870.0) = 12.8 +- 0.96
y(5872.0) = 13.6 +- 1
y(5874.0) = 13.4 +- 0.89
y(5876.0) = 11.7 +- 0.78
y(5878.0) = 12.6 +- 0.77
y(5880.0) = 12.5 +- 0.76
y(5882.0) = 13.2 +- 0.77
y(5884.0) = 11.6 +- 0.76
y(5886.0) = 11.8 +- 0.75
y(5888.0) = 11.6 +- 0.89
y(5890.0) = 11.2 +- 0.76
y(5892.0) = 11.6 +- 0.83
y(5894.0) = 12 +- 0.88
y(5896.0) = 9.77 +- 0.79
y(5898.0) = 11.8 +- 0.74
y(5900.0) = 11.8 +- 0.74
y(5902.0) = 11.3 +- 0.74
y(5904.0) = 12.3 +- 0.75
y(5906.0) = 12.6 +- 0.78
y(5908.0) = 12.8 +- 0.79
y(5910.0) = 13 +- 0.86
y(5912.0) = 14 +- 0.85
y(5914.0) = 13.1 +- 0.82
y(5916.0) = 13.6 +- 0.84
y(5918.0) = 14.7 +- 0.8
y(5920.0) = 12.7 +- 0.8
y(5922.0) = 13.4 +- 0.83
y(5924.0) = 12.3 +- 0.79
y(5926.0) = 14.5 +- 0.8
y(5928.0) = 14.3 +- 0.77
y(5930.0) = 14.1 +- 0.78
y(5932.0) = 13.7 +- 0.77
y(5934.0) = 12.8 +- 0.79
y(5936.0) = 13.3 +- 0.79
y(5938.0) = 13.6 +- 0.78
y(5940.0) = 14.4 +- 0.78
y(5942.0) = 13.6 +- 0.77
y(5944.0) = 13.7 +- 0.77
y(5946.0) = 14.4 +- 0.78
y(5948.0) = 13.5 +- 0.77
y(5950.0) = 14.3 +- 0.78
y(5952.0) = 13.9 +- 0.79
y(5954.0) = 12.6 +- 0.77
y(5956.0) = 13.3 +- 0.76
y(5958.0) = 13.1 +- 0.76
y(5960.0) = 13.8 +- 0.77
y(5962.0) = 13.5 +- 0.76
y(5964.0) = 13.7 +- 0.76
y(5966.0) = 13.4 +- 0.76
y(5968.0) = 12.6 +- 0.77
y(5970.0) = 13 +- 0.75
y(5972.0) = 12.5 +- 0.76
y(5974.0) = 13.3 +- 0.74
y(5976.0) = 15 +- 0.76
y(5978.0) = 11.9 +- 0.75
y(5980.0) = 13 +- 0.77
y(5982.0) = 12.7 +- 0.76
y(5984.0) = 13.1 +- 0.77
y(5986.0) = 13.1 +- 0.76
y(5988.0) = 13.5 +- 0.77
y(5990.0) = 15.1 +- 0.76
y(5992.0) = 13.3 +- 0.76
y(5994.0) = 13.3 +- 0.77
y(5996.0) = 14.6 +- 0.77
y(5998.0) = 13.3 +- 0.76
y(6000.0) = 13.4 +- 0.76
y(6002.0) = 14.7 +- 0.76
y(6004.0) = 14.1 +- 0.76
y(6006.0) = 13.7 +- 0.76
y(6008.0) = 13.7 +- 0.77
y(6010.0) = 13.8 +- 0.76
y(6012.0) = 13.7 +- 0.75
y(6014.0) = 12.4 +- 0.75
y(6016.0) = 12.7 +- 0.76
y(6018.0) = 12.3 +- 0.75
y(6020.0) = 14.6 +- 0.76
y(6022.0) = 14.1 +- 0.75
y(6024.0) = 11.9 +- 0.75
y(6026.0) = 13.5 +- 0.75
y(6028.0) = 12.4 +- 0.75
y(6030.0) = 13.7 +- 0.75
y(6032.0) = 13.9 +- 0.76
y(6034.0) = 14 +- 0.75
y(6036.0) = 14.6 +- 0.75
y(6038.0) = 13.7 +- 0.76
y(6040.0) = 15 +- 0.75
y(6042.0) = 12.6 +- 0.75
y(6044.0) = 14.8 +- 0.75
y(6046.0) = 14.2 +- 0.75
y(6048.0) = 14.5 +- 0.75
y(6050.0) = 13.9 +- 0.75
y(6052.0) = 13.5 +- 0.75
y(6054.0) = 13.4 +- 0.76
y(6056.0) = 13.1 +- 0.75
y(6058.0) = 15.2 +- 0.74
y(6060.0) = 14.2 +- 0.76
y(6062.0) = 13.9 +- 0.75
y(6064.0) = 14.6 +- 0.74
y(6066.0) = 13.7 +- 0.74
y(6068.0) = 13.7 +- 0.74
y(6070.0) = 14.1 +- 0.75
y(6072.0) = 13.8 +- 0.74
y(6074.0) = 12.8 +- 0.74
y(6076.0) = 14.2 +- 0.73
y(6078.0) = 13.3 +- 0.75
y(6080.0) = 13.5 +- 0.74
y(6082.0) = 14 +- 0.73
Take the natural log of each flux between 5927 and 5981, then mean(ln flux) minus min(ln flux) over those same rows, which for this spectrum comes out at 0.12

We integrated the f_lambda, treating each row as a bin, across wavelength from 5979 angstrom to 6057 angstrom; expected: 1062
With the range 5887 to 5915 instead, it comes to 338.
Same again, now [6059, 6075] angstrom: 222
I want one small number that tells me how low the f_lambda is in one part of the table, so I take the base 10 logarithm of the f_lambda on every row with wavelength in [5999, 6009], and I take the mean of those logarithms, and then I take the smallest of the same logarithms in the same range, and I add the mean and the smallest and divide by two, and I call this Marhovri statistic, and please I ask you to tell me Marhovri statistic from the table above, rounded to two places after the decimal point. 1.14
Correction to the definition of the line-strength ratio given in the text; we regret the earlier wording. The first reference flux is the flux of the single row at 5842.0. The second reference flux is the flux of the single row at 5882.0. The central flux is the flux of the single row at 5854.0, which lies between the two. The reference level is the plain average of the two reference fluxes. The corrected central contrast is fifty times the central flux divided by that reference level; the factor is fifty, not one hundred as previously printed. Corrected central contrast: 51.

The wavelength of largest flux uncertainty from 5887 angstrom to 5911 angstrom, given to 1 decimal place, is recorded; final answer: 5888.0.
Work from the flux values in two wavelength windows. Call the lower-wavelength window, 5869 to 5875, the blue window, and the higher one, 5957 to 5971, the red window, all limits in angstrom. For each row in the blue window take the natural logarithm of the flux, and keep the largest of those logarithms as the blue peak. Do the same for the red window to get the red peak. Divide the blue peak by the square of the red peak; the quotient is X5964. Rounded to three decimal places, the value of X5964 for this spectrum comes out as 0.379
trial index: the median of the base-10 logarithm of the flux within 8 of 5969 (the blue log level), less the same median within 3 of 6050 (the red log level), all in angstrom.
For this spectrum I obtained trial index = -0.018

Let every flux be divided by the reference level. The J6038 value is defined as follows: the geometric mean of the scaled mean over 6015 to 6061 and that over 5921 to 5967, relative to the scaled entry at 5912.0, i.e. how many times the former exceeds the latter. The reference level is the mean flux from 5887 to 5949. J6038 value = 0.98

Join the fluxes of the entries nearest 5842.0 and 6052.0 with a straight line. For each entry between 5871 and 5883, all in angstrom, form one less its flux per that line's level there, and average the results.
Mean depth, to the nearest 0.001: 0.089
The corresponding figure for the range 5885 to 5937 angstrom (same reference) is 0.091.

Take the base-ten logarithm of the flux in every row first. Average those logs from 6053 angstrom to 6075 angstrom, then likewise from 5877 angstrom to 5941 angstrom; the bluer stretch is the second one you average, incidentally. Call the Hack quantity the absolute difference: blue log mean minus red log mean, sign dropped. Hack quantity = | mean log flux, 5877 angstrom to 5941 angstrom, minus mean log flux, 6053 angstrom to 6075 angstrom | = 0.038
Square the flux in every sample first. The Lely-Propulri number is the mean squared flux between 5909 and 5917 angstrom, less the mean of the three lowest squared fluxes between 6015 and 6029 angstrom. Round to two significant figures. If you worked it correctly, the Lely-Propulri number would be 32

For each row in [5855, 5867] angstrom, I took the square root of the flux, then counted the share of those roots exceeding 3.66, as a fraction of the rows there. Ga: 0.7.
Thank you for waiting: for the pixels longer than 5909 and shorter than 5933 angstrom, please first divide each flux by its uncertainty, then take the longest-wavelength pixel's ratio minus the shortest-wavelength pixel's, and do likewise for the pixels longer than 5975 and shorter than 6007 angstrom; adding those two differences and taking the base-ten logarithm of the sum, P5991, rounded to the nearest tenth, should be 0.0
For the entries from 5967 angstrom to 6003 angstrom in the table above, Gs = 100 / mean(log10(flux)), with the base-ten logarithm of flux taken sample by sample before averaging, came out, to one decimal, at 88.8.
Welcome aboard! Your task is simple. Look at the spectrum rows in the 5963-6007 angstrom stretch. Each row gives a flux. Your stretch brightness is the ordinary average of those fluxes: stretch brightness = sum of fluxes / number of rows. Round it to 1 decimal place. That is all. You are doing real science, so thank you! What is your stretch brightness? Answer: 13.5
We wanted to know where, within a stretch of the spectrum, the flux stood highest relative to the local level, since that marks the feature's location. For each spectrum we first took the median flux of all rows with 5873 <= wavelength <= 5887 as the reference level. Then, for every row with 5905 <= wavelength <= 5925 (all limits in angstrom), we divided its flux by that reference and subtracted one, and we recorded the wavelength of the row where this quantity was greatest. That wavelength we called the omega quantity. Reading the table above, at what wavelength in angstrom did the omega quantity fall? 5918.0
